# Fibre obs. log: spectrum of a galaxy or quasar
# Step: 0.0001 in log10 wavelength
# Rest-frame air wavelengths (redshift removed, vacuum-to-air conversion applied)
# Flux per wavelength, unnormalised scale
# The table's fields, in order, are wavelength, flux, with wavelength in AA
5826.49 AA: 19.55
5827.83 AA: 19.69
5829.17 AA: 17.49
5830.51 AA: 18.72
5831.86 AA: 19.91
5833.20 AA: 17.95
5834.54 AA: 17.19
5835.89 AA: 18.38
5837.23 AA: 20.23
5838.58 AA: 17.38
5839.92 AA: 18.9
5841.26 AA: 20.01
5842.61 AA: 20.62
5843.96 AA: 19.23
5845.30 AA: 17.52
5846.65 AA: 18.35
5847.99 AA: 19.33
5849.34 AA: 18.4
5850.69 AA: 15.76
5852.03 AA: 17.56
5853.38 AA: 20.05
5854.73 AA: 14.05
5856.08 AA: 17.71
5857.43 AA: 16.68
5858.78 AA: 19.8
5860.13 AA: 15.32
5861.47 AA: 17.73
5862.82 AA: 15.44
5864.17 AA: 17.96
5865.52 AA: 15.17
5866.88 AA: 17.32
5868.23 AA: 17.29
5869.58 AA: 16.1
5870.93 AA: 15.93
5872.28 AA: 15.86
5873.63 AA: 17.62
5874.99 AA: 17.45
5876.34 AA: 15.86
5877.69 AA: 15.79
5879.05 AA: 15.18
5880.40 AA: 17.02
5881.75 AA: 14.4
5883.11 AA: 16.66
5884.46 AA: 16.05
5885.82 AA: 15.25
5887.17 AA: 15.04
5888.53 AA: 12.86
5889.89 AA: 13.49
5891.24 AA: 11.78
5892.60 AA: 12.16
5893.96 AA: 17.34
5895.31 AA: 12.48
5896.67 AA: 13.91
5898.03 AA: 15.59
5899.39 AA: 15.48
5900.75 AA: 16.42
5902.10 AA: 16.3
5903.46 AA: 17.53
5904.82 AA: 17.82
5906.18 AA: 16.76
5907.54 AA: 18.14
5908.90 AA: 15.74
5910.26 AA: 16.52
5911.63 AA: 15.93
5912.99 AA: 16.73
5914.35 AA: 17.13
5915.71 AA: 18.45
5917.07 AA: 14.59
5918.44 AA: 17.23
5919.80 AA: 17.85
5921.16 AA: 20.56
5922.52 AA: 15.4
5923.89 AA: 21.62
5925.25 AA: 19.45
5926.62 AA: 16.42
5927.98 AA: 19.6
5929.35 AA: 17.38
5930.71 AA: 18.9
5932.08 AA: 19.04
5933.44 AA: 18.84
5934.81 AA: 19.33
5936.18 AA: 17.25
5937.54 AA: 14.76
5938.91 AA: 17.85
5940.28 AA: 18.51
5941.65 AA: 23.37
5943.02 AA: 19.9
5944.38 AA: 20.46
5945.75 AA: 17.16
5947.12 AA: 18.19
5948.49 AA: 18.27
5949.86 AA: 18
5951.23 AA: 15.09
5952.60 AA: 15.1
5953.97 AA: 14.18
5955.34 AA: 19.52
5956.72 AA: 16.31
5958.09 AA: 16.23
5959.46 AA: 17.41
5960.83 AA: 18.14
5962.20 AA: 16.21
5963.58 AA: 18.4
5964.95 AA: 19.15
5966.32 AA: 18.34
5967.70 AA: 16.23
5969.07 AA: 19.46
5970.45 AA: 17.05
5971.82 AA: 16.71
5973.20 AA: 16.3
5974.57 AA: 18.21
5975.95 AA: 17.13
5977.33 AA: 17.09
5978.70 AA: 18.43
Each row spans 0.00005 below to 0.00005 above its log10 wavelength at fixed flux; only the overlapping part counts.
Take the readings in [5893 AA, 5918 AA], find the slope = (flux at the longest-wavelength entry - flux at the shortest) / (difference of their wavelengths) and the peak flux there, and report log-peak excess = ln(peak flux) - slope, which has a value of 3.03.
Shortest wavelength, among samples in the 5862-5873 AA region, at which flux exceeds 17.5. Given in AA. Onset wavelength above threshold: 5864.17 AA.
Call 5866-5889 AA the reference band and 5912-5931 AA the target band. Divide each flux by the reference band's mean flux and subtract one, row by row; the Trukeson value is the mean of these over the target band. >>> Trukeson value 0.12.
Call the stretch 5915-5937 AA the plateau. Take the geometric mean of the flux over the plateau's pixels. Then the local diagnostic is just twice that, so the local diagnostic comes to 36.3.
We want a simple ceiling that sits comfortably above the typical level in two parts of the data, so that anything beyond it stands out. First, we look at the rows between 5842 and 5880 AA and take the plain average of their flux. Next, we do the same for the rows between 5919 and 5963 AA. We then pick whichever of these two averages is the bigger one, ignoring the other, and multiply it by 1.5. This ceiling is 27.0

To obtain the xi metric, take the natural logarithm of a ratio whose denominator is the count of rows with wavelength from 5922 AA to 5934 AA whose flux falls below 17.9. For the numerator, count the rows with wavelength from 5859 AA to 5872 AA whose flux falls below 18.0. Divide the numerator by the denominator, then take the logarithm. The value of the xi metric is 1.1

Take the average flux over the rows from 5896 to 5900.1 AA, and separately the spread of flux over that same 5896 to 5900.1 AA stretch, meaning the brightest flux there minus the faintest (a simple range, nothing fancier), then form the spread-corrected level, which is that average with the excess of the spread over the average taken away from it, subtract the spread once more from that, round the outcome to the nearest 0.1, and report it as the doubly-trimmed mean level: 26.6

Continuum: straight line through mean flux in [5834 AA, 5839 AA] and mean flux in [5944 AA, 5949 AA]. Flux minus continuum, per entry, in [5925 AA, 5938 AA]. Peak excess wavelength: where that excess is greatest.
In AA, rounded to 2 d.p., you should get 5927.98 AA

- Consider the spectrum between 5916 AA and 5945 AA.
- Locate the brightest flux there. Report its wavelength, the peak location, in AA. 5941.65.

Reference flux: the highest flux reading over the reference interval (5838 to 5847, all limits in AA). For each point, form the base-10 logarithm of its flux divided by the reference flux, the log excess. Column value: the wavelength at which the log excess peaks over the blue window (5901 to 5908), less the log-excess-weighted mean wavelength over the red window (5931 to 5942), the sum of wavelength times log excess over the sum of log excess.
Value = -28.6 AA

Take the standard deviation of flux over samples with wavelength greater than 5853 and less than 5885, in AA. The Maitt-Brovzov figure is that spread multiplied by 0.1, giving 0.15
